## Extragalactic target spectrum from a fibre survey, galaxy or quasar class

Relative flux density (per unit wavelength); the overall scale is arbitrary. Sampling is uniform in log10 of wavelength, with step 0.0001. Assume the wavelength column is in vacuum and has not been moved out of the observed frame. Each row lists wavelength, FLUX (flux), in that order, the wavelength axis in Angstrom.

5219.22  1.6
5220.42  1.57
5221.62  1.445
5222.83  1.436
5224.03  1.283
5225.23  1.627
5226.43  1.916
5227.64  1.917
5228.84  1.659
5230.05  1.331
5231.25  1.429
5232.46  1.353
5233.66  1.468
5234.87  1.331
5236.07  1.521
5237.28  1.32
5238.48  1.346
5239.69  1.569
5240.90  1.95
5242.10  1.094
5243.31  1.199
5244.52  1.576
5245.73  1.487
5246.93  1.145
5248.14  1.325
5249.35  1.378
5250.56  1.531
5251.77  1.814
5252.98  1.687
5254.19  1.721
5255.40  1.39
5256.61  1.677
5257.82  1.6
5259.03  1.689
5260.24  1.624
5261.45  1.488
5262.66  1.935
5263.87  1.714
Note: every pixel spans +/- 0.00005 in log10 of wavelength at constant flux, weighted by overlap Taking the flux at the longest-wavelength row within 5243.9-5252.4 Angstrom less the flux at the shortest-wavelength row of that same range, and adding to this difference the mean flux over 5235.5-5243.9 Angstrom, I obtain 1.7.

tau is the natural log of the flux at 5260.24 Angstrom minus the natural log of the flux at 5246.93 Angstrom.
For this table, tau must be 0.35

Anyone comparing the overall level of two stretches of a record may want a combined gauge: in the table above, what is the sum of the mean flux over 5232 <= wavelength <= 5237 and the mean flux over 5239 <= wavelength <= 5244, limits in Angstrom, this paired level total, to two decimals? 2.87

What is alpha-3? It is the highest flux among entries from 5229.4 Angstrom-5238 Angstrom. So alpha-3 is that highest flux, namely 1.521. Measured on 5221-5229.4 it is 1.917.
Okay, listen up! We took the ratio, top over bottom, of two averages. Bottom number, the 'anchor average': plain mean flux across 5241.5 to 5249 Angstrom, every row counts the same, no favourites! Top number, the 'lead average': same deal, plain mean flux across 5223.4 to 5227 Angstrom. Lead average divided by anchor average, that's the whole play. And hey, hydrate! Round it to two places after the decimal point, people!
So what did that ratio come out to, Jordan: 1.23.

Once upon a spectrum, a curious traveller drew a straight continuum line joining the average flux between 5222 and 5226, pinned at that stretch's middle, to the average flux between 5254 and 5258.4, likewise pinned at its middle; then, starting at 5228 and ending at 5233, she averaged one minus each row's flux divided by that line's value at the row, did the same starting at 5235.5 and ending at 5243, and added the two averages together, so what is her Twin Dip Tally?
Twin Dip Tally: 0.06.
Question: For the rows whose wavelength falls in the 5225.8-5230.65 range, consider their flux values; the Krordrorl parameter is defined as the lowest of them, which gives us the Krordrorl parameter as 1.331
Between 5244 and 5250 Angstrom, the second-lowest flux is 1.325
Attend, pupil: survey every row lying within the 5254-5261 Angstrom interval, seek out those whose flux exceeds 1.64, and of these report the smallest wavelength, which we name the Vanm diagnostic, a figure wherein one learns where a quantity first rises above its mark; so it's 5254.19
